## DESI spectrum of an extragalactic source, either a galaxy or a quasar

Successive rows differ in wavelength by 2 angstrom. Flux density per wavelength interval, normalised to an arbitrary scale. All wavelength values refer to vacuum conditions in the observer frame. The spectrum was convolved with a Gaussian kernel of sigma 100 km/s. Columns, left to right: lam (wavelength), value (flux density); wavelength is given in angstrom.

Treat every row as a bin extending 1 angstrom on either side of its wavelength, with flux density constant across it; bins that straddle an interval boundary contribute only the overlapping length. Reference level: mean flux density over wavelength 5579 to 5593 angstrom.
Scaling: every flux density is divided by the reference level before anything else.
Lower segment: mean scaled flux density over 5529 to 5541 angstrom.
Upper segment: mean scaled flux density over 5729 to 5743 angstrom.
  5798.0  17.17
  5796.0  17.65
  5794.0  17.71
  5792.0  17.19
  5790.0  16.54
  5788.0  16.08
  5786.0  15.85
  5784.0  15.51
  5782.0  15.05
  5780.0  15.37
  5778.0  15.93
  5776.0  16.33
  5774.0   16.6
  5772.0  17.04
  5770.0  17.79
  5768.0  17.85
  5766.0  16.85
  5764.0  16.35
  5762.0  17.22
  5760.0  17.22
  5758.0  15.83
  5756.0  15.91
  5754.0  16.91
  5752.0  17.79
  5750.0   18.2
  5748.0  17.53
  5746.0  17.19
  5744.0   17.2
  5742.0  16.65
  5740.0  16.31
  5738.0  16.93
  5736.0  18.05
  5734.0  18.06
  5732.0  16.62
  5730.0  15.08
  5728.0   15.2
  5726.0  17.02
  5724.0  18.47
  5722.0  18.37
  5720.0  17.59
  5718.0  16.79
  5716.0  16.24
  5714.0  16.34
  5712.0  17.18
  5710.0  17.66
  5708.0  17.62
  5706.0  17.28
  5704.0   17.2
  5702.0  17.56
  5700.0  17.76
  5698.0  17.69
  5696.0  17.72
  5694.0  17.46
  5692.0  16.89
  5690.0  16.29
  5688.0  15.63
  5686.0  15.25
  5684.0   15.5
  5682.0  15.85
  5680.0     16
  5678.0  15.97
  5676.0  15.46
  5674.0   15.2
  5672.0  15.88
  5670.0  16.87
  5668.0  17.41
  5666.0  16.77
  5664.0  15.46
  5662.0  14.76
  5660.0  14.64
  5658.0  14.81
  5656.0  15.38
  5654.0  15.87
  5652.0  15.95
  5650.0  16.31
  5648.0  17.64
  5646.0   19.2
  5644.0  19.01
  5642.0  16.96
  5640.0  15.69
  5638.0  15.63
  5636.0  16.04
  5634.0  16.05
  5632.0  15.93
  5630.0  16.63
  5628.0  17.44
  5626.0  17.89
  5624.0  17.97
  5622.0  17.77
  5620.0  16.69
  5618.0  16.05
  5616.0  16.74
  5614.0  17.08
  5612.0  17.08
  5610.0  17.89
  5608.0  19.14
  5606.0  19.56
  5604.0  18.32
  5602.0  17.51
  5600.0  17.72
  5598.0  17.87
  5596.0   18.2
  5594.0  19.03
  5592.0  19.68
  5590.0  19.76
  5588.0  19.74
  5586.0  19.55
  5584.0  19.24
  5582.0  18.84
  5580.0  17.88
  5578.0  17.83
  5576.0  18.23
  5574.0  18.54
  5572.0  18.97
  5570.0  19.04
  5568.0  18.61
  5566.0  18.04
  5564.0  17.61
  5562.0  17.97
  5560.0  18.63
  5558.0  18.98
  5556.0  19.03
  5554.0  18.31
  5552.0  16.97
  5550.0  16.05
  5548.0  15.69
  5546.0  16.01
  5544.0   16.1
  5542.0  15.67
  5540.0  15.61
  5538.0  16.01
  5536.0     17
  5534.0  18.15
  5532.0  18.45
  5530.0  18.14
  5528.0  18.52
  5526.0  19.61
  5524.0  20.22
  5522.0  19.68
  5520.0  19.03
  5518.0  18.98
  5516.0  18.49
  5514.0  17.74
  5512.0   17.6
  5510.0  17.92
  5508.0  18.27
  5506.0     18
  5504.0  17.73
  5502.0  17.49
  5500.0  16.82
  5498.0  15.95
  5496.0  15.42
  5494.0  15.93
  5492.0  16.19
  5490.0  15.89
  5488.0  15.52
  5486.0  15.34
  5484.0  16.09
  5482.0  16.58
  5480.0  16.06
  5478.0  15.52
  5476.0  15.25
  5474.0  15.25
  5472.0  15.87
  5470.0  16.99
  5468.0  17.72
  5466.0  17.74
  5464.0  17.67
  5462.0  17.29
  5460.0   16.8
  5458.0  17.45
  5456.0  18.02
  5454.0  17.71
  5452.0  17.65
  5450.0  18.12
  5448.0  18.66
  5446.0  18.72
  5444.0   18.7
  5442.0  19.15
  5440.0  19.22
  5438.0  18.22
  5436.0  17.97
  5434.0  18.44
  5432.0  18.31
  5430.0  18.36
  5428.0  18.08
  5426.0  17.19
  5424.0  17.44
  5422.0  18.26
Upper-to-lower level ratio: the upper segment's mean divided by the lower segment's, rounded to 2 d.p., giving 0.98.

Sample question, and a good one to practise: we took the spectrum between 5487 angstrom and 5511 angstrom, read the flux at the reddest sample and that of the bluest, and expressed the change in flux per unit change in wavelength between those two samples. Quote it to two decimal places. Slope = 0.11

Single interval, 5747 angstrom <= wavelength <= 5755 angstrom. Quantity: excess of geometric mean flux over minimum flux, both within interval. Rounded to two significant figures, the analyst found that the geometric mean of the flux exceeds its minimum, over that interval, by 0.69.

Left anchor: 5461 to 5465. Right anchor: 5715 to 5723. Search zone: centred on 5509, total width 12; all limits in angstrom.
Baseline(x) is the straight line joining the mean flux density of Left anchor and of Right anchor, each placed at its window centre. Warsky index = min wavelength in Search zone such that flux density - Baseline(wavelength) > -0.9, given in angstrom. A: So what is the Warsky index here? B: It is 5504.0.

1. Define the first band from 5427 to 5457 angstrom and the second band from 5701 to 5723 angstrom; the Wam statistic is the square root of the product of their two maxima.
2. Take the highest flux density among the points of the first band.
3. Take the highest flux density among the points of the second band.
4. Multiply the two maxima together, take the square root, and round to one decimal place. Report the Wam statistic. 18.8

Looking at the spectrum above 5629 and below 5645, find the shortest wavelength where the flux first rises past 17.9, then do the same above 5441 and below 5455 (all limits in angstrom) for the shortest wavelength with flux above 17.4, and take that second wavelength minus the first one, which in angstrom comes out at -202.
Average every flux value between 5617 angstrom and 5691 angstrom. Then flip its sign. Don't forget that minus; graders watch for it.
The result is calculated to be -16.3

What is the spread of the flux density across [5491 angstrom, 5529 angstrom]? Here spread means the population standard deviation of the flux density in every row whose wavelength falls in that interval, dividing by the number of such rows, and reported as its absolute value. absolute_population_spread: 1.3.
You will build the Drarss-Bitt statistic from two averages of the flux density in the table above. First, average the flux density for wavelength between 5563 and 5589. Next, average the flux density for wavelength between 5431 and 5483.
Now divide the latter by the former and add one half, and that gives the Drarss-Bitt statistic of 1.44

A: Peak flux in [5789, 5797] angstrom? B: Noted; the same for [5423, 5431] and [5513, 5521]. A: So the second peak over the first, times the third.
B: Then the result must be 19.7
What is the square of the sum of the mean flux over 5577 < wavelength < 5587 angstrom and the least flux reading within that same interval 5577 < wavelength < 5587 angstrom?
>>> 1332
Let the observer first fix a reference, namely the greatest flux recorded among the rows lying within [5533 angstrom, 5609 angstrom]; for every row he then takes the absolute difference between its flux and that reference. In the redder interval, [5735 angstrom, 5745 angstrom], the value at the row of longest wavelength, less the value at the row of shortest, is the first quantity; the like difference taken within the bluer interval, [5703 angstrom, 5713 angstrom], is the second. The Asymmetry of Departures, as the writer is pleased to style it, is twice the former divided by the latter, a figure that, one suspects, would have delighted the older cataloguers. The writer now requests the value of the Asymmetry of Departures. 85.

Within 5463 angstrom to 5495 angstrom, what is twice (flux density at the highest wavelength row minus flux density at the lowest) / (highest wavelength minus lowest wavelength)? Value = -0.12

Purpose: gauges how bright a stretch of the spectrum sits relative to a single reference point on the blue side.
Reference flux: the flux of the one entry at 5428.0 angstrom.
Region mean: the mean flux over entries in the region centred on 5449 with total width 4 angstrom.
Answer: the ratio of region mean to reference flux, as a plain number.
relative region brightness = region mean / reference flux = 1.02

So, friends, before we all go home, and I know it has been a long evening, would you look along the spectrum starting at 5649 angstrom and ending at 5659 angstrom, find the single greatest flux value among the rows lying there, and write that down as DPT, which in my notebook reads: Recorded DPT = 16.31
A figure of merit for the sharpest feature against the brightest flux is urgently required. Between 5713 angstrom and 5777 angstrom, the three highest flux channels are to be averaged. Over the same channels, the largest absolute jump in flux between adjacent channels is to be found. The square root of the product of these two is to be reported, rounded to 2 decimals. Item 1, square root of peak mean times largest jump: 5.78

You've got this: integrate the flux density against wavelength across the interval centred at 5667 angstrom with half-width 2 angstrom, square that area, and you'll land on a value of 4673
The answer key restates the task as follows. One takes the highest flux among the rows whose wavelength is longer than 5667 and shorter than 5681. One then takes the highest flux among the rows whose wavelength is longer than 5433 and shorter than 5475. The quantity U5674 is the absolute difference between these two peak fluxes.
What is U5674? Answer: 1.8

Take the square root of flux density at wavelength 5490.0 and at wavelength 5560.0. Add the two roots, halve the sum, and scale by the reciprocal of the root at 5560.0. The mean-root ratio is 0.96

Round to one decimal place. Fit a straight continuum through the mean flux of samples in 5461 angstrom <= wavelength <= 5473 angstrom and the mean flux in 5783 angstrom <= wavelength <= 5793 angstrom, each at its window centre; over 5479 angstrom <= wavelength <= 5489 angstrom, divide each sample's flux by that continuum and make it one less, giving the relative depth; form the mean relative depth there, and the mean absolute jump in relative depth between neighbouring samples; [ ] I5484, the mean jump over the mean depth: -0.4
